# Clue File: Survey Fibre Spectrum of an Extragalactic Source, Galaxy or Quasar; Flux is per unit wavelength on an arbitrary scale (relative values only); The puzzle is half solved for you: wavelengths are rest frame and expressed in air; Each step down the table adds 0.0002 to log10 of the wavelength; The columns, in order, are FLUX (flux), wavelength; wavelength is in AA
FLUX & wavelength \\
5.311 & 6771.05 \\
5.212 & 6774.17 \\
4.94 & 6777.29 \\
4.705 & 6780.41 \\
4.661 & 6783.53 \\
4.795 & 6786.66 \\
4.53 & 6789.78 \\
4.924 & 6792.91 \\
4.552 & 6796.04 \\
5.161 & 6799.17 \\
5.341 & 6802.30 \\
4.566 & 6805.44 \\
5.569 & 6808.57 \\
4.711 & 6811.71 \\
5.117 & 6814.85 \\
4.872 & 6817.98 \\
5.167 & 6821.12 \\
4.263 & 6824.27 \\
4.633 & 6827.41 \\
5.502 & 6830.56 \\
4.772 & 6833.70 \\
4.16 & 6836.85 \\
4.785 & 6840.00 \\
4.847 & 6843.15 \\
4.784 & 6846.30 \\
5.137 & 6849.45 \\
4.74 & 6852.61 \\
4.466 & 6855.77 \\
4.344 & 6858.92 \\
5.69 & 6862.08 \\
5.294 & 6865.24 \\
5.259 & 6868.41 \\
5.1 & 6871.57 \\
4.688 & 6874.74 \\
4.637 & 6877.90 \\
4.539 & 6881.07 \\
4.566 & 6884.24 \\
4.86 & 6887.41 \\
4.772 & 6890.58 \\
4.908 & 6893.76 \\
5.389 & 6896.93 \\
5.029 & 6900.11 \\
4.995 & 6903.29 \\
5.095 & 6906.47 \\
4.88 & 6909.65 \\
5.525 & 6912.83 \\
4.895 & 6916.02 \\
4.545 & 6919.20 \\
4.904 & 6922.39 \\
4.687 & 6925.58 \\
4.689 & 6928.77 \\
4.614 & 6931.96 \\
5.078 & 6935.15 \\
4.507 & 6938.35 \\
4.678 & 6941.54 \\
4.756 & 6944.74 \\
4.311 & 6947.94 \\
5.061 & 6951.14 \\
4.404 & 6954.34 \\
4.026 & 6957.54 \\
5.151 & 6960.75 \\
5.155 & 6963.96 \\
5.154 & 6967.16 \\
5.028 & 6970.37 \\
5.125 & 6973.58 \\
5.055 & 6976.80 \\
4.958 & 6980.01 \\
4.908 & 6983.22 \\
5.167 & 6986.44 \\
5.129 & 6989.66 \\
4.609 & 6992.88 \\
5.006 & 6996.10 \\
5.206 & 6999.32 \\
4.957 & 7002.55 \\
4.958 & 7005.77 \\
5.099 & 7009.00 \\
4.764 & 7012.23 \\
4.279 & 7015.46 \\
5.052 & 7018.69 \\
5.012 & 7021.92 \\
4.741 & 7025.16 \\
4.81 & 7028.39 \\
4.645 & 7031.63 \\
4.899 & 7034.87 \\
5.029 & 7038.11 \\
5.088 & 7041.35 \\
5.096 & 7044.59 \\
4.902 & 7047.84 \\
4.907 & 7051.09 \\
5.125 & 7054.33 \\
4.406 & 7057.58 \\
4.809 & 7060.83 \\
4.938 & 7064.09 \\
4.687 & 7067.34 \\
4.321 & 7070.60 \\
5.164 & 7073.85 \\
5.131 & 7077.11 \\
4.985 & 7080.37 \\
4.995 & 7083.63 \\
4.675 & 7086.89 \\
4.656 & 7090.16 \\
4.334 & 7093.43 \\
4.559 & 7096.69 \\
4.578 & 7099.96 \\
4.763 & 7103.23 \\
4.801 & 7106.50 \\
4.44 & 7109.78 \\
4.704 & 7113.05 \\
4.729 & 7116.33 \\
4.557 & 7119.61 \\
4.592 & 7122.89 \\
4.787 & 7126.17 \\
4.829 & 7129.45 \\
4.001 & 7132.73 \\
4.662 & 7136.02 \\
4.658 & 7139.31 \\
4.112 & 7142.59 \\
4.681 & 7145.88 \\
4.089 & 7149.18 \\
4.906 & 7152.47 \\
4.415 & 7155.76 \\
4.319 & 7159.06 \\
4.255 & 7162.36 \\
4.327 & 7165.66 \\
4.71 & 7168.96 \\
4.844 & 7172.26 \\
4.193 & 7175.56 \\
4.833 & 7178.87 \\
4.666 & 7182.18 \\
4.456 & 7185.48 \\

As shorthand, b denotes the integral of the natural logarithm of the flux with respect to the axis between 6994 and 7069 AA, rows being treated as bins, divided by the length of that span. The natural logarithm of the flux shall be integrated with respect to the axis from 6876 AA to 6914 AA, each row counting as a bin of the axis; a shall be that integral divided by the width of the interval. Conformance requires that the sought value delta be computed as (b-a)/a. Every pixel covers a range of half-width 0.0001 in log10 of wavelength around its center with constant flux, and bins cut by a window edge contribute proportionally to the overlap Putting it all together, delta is -0.005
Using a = 1.59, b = 1.59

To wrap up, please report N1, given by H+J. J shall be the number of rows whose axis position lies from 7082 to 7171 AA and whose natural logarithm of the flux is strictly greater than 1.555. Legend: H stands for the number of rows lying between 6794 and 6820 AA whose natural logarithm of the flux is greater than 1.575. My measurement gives 11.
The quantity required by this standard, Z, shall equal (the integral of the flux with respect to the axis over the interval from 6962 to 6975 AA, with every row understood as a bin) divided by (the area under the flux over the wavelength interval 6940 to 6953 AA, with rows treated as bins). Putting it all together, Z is 1.09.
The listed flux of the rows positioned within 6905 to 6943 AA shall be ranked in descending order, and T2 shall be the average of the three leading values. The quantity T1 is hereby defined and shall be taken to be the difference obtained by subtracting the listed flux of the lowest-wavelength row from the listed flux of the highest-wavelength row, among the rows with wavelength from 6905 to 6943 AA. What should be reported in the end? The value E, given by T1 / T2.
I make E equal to -0.08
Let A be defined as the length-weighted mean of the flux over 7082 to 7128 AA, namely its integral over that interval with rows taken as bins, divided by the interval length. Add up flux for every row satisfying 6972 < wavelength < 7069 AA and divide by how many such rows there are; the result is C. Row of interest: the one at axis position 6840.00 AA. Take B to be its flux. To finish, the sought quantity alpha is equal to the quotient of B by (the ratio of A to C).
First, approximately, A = 4.66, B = 4.785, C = 4.91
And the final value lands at 5.0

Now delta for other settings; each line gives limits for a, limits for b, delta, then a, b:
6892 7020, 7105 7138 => -0.037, 1.59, 1.53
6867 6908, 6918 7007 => -0.008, 1.59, 1.58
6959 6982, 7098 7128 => -0.053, 1.62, 1.54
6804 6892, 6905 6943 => 0.000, 1.58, 1.58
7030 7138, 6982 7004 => 0.033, 1.56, 1.61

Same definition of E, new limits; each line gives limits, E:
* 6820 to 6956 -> -0.14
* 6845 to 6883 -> -0.05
